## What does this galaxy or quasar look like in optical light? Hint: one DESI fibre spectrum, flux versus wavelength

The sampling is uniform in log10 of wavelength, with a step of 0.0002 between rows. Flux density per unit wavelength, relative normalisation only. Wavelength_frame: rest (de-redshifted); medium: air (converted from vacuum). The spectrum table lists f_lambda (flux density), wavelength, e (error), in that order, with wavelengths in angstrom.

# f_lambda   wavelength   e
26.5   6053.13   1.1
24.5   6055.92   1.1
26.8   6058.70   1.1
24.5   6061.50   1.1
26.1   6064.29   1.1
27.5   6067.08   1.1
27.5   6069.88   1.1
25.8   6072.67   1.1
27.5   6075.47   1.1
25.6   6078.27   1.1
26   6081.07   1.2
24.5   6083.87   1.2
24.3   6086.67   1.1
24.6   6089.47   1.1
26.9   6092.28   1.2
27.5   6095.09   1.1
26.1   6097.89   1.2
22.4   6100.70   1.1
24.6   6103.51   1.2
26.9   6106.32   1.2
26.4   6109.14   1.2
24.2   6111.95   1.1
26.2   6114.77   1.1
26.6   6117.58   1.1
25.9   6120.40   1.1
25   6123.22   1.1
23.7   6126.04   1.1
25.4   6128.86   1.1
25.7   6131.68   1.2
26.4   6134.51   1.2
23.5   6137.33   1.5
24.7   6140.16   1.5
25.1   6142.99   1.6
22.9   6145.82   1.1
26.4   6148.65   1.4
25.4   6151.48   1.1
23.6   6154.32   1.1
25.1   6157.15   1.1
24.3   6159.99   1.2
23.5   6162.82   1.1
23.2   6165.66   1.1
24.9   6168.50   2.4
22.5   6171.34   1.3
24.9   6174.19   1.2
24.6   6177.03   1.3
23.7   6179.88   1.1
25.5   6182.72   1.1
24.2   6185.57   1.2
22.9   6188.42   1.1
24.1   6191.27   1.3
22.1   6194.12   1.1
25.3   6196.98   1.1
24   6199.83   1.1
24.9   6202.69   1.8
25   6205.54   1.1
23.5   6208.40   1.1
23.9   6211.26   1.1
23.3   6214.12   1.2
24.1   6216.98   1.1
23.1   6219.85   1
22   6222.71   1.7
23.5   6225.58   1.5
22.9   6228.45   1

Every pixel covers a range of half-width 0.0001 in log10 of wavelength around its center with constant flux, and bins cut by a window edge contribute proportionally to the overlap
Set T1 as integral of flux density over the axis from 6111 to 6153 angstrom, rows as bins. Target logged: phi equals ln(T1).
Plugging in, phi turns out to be 6.96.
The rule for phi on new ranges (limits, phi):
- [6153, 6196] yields 6.94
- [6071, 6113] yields 6.98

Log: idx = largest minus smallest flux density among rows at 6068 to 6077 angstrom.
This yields 1.7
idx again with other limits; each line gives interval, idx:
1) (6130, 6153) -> 3.5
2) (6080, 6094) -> 2.6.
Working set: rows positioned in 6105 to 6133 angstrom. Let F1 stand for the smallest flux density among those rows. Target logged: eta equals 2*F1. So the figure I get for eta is 47.4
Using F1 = 23.7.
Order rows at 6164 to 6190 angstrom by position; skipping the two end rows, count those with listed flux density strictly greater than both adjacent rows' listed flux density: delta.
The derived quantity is 3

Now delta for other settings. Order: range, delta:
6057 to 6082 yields 1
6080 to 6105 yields 1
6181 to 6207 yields 2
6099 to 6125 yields 2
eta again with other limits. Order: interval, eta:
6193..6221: 44.2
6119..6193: 45.0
